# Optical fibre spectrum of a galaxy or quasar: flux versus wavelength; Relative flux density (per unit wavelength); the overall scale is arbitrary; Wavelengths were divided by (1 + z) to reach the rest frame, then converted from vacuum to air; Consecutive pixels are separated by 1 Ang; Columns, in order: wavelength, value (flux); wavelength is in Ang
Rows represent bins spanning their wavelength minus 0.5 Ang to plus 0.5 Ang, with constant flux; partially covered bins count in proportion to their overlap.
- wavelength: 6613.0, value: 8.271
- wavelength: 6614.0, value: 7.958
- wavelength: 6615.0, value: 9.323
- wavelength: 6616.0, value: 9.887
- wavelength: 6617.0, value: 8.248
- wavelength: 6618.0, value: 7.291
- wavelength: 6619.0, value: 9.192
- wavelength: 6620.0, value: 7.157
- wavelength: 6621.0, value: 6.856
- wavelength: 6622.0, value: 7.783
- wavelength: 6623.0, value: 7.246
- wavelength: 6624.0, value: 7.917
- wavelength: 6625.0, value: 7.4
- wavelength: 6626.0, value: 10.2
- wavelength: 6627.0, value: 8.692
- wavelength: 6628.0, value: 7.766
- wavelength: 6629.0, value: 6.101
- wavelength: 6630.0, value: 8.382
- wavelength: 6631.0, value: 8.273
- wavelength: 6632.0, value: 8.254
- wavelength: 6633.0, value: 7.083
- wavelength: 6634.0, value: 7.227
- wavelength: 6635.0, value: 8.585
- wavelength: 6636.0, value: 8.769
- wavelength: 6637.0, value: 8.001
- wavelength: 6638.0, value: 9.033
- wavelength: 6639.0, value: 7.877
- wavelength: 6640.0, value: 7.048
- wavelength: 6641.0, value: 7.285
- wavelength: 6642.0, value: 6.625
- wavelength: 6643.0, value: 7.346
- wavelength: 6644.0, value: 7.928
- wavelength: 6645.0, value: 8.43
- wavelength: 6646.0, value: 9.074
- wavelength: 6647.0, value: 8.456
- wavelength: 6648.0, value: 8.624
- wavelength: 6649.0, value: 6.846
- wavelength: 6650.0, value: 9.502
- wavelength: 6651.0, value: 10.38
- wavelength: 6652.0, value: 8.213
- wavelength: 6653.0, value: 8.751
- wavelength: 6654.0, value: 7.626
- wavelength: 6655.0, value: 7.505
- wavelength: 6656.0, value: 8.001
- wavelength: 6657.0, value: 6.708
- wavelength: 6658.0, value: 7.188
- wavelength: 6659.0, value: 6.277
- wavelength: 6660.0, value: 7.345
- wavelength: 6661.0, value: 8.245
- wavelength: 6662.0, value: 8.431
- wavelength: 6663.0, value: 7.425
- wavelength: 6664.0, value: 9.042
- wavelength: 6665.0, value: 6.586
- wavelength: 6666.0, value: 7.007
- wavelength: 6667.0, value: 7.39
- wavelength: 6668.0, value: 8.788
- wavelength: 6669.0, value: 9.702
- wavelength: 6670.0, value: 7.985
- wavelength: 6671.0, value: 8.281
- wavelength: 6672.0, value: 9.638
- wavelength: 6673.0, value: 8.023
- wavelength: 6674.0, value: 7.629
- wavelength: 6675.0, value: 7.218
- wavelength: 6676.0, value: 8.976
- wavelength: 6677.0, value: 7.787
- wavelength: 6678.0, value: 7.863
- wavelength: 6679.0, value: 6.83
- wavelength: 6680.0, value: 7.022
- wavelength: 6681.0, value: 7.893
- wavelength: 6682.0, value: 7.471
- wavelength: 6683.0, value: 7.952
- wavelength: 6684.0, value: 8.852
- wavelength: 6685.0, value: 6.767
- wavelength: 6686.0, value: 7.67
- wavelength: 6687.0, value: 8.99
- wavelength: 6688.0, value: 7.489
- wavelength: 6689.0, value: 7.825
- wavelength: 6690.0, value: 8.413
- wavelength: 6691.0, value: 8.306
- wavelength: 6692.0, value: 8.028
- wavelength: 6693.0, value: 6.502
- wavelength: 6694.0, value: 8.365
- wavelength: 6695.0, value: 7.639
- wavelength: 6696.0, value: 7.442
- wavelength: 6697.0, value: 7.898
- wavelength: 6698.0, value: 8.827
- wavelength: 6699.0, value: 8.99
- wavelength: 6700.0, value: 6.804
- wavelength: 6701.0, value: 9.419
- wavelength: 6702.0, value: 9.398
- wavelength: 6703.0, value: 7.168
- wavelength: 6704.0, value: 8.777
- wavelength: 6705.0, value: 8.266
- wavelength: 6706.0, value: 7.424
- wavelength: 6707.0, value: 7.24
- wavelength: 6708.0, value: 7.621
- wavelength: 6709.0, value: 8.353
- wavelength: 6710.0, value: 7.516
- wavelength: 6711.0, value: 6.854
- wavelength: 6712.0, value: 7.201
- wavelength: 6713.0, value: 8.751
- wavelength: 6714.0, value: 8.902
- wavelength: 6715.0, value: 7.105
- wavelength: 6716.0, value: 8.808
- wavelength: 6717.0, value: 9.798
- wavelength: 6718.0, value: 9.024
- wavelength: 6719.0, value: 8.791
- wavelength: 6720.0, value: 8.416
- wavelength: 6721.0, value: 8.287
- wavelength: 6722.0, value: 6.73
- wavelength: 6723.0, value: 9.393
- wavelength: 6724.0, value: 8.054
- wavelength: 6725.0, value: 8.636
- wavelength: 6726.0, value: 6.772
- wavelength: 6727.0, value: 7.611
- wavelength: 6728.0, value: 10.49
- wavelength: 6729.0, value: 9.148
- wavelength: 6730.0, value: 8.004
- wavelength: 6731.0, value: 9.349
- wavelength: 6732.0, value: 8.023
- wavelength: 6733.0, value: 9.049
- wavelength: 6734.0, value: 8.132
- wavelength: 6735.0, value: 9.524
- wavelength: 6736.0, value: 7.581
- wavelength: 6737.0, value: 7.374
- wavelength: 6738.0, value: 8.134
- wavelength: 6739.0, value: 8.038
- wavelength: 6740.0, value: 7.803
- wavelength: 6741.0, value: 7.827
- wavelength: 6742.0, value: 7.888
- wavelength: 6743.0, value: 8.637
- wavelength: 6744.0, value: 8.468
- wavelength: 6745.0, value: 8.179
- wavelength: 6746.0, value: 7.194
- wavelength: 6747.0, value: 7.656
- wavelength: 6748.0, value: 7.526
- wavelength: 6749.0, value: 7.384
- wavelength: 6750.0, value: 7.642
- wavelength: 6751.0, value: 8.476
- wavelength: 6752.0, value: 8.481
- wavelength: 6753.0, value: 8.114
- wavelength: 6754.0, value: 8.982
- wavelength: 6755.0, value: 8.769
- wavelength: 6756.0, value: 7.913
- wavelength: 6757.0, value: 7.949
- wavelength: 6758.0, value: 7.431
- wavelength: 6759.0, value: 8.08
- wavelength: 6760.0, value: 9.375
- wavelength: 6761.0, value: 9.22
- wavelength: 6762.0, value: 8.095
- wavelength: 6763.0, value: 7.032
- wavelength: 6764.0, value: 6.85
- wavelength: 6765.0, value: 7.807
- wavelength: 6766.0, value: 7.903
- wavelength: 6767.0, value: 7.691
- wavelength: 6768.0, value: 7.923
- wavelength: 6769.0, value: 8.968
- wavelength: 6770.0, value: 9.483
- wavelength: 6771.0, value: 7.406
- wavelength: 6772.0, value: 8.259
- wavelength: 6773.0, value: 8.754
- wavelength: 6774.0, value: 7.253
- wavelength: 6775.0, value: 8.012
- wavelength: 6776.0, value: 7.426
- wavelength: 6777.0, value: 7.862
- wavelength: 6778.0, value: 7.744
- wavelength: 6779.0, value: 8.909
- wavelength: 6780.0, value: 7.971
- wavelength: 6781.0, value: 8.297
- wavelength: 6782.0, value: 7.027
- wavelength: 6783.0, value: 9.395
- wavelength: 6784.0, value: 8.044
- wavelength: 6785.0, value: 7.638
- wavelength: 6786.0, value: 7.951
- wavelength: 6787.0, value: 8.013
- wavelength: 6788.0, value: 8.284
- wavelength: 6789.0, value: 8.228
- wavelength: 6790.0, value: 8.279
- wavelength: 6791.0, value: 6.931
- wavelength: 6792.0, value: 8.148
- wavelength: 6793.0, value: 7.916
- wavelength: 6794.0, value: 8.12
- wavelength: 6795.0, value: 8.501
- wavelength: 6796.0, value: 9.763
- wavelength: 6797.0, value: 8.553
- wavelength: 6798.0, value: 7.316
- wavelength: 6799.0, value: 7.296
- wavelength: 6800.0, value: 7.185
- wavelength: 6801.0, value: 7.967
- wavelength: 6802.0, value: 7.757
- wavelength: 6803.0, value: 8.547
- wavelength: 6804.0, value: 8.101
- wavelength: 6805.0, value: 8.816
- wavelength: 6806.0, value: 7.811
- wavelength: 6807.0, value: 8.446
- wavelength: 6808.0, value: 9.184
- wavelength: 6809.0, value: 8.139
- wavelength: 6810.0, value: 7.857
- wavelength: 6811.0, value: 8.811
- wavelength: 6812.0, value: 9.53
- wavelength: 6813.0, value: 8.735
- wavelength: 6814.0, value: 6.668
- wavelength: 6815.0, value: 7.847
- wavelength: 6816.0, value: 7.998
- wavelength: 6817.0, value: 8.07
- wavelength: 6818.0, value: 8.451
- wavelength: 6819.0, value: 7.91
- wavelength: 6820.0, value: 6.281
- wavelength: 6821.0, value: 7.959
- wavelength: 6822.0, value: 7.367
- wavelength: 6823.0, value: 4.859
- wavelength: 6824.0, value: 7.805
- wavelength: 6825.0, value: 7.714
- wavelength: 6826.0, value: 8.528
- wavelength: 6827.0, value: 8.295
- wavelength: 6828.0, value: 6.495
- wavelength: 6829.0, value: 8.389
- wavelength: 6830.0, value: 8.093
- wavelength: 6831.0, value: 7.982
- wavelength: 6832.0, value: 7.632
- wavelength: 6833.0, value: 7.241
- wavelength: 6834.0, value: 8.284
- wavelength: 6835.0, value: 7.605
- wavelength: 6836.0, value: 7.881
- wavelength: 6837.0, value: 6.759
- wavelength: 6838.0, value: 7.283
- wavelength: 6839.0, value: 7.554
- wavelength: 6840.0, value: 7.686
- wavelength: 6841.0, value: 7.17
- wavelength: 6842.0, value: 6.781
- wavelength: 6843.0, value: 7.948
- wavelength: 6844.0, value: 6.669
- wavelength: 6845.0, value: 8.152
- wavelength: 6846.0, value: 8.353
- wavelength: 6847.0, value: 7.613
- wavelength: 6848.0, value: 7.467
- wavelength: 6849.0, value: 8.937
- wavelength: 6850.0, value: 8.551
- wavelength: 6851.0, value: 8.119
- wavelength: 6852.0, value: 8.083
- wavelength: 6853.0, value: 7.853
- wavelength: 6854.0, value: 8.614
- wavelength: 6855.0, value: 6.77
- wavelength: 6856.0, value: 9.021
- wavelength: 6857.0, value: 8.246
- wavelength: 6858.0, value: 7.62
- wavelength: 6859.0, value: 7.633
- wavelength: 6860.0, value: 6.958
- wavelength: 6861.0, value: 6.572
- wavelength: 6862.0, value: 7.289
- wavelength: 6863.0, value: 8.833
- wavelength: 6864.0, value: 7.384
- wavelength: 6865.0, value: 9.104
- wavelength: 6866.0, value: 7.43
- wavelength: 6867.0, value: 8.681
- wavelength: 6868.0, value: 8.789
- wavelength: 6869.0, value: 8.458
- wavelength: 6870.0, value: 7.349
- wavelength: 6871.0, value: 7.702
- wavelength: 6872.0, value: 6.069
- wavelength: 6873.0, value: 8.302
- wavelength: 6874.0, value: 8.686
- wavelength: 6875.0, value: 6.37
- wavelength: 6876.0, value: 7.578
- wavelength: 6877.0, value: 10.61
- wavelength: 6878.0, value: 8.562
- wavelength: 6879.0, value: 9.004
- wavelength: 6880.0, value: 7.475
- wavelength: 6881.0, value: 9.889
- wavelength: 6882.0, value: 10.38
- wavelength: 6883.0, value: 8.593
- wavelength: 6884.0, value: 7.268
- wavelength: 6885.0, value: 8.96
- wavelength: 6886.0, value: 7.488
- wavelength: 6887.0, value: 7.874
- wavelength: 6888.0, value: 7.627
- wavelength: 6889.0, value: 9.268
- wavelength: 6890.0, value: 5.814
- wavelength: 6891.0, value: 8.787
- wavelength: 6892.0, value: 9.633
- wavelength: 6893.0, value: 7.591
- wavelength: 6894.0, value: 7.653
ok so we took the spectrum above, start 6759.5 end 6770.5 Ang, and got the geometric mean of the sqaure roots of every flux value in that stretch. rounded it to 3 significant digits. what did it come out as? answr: 2.86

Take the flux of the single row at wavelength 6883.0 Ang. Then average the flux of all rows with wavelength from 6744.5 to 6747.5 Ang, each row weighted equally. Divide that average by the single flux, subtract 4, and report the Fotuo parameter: -3.11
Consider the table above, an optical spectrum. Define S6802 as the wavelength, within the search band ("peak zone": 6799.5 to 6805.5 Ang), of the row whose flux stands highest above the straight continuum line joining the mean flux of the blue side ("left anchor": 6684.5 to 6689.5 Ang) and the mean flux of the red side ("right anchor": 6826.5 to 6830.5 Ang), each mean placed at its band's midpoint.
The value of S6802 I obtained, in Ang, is 6805.0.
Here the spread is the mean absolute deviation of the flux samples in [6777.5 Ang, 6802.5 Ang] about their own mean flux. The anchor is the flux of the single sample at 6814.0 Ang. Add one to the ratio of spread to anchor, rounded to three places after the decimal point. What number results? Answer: 1.071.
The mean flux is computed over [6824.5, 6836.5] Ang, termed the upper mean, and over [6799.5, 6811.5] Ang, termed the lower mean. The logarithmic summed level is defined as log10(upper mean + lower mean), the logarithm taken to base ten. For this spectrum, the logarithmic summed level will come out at 1.21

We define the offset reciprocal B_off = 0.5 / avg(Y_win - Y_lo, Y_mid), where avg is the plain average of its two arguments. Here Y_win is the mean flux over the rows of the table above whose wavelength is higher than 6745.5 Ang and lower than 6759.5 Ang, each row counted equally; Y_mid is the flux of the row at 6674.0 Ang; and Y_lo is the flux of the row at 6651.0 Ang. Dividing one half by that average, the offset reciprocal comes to 0.192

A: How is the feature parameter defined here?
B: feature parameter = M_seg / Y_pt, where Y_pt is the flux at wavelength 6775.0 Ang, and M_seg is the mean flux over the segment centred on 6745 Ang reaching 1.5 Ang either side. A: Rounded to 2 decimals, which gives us 0.99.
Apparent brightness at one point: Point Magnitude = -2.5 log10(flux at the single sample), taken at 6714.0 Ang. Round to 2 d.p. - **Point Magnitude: -2.37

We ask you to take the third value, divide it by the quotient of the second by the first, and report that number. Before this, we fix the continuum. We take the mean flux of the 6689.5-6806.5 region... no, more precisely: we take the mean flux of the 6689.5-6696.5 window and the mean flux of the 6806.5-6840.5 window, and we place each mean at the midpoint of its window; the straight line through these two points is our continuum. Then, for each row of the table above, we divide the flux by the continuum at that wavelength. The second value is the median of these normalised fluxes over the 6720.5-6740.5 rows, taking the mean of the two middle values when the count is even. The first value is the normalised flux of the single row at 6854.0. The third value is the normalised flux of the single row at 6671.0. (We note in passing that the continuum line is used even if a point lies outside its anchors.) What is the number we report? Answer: 1.13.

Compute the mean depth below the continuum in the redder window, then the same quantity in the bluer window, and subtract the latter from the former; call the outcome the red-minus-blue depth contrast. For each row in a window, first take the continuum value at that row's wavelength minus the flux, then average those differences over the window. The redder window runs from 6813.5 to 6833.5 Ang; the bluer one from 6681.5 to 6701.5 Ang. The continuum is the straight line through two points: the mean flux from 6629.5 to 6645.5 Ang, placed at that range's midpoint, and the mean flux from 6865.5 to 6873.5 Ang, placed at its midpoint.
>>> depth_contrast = 0.38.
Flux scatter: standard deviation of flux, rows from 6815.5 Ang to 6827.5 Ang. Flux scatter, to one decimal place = 1.0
